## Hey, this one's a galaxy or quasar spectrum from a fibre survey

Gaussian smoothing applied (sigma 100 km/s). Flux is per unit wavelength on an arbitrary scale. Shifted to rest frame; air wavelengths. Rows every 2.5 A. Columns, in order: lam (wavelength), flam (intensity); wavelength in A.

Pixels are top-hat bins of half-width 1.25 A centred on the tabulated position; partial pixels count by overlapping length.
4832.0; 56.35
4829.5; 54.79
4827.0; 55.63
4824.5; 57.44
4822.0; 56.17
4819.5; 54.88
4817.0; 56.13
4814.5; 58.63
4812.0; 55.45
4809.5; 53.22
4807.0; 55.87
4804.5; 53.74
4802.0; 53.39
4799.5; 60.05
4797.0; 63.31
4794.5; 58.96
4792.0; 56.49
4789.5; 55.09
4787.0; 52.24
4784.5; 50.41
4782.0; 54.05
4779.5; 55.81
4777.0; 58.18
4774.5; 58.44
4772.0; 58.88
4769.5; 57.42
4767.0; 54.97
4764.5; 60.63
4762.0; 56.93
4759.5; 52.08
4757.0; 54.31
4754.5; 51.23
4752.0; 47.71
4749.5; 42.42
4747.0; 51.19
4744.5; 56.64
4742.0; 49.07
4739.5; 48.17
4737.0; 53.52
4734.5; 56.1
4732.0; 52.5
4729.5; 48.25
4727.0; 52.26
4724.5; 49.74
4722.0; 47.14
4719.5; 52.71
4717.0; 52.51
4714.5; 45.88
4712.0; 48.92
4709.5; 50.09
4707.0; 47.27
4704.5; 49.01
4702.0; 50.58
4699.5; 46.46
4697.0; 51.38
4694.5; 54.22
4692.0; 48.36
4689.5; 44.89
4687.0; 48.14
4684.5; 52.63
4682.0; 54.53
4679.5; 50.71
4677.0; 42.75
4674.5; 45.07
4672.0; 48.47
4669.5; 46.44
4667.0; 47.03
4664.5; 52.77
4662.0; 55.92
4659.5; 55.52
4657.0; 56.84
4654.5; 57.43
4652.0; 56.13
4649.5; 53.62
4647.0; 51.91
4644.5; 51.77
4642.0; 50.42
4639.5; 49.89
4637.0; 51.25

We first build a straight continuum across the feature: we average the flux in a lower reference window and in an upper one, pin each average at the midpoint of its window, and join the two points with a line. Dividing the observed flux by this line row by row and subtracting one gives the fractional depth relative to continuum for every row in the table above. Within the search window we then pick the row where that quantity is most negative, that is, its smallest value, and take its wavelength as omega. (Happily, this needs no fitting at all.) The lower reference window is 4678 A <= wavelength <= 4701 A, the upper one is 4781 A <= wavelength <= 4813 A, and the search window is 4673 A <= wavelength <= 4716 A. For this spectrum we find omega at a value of 4677.0 A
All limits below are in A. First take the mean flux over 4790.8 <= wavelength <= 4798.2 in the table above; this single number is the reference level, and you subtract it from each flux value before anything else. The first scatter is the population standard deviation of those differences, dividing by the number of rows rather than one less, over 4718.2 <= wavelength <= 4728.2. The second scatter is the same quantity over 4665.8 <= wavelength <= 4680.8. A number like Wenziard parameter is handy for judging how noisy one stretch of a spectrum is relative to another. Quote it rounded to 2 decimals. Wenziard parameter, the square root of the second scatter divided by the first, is 1.06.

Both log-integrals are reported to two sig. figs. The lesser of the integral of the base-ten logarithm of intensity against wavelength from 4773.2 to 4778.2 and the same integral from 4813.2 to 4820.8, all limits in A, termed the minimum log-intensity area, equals 8.8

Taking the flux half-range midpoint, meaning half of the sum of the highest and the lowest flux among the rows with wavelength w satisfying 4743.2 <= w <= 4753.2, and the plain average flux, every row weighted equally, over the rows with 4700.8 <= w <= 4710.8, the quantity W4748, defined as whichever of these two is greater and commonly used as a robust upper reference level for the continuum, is 50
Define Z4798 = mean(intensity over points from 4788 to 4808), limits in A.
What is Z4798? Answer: 57.1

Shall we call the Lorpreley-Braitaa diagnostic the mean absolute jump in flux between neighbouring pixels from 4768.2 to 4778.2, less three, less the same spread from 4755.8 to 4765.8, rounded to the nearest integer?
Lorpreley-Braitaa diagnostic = -6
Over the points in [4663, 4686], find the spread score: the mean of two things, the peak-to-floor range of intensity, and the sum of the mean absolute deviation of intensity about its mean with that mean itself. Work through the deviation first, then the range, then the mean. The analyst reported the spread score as 32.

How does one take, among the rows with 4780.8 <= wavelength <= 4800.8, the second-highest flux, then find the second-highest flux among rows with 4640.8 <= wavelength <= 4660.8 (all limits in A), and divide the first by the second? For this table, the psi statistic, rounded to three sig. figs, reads 1.06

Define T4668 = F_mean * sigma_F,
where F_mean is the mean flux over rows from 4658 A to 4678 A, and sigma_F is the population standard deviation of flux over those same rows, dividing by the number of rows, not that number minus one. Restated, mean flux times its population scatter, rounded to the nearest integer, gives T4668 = 227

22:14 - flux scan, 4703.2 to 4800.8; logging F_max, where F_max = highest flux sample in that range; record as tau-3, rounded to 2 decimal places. 63.31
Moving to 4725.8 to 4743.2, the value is 56.10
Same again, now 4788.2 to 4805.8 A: 63.31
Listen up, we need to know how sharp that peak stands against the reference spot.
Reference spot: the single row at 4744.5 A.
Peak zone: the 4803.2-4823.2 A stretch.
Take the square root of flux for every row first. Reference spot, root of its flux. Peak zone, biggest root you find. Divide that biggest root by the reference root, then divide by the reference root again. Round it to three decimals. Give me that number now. 0.135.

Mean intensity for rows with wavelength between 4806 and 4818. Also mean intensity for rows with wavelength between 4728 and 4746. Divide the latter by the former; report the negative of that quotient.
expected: -0.93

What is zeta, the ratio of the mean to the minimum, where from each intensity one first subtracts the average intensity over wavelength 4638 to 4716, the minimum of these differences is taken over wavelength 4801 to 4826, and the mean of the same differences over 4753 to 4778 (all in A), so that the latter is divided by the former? 2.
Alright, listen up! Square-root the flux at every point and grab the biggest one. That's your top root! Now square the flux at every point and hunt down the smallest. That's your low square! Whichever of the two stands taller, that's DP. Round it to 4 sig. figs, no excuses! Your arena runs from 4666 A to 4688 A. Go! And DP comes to 1828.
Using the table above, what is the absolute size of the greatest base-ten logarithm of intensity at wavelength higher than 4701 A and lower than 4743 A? 1.75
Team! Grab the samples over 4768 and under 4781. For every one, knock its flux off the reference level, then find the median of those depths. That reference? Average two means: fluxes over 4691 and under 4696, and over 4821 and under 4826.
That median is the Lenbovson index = -4.1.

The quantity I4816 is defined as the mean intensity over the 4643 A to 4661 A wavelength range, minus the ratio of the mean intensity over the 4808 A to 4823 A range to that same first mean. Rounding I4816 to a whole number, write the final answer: 54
